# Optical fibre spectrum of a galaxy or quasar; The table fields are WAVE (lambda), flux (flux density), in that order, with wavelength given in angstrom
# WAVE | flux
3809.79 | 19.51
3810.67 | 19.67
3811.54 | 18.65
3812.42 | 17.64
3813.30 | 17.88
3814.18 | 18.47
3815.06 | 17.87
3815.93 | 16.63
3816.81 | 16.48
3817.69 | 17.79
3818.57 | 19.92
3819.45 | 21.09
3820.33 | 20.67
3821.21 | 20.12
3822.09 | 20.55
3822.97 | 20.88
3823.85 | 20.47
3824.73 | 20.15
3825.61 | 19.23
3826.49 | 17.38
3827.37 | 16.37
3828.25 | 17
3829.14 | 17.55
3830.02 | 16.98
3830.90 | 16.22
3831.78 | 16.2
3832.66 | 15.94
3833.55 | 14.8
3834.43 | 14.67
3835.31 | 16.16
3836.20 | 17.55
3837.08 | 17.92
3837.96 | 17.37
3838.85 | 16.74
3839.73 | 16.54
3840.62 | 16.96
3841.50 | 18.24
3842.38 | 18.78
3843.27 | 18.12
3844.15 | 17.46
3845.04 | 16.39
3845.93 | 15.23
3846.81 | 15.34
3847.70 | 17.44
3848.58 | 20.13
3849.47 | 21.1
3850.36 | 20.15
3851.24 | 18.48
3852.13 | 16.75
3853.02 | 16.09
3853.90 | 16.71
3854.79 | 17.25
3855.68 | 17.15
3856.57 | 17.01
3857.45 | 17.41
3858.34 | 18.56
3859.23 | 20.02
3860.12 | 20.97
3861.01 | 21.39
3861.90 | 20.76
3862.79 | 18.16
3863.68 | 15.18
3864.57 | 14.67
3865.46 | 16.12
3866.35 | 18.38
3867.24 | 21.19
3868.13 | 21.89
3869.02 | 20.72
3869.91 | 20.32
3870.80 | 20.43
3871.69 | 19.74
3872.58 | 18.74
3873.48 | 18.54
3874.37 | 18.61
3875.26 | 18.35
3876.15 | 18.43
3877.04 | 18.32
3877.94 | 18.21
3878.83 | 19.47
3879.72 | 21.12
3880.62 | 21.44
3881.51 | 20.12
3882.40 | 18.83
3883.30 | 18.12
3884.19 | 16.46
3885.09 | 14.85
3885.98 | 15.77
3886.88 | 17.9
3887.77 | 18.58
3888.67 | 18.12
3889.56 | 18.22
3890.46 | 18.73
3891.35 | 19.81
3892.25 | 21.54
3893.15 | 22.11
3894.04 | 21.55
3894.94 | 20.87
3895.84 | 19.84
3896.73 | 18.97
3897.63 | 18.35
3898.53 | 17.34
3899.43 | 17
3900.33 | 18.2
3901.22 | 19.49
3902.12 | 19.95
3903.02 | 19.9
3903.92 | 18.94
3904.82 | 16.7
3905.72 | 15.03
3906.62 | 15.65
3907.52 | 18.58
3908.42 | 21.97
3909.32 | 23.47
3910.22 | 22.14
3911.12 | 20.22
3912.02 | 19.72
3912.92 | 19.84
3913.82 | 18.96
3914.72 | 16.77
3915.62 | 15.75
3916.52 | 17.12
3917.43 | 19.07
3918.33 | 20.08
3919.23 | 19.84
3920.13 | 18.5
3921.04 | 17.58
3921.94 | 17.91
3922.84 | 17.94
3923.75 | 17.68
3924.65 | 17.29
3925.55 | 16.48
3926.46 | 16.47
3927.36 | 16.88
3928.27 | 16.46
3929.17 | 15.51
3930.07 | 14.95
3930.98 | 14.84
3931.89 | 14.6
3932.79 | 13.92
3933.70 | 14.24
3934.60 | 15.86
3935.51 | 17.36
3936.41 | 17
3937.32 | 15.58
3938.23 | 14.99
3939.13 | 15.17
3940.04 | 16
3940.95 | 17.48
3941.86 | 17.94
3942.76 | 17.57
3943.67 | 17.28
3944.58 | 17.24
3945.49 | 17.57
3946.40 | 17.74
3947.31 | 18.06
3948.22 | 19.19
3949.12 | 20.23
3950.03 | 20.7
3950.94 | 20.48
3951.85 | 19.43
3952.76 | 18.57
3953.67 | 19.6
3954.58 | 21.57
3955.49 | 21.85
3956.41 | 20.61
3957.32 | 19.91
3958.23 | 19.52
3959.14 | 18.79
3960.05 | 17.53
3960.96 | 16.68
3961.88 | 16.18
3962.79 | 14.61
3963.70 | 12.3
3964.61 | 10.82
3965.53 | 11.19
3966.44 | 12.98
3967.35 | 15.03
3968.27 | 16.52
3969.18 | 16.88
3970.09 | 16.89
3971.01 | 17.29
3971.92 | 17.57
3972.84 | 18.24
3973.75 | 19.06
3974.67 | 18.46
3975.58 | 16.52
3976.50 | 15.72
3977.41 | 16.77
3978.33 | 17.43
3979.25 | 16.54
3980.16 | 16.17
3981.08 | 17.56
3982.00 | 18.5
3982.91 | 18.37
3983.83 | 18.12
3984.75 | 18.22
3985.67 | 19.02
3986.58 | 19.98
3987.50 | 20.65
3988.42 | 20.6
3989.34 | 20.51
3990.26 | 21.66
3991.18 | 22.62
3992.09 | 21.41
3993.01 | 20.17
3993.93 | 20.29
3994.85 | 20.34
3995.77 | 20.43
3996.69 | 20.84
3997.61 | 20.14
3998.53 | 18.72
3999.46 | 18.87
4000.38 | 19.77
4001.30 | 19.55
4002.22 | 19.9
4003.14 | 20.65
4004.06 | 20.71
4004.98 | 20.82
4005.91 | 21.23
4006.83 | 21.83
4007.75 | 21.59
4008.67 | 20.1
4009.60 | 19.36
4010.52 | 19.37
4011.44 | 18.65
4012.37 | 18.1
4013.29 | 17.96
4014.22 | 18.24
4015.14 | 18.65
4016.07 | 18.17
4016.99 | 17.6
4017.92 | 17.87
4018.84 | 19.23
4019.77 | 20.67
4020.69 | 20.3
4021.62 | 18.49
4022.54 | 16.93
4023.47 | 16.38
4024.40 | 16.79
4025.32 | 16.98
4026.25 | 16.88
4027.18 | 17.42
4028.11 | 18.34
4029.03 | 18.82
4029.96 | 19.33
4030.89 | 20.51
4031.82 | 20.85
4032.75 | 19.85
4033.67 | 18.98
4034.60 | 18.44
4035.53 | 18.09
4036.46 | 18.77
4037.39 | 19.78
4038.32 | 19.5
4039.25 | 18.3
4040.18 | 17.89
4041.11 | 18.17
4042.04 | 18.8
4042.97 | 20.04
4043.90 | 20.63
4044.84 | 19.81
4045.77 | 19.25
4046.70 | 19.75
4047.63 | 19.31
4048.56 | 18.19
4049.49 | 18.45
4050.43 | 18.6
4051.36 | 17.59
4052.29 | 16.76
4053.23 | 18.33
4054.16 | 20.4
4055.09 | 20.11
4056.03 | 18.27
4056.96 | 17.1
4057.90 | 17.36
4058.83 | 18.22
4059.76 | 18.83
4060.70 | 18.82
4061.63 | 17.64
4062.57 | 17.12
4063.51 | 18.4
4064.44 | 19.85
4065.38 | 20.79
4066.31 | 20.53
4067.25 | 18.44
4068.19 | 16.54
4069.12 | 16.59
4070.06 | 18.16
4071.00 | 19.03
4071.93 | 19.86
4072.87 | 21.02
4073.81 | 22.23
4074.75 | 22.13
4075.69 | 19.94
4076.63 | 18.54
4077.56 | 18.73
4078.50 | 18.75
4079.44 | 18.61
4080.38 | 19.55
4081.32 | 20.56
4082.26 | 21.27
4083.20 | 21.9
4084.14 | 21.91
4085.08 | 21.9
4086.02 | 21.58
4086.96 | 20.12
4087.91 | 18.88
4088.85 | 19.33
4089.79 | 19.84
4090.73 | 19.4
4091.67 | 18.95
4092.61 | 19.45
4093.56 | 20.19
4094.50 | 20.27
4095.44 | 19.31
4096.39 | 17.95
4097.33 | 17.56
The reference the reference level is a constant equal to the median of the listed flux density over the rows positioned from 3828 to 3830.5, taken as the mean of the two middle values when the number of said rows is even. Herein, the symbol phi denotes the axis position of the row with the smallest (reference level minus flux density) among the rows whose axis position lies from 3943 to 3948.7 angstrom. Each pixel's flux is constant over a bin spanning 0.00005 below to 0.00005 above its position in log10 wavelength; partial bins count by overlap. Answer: 3948.22 angstrom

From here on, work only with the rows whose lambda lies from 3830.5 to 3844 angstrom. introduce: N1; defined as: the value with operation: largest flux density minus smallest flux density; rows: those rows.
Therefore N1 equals 4.1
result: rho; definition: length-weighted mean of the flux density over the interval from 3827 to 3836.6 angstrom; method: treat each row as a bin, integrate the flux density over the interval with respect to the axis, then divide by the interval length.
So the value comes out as 16.3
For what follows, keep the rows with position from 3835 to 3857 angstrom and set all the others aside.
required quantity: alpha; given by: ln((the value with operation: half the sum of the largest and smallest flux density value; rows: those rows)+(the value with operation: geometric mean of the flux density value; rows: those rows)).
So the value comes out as 3.57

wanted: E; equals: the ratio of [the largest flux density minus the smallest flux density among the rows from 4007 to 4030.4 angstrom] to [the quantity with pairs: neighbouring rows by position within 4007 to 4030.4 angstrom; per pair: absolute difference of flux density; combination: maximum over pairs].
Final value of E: 2.9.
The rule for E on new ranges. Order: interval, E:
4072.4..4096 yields 1.7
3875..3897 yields 3.4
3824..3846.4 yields 3.0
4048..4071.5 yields 2.0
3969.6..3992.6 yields 3.6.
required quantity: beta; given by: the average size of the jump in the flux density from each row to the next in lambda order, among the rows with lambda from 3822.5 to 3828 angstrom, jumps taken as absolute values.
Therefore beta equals 0.9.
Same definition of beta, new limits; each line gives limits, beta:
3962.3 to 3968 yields 1.6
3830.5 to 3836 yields 0.6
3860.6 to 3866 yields 1.6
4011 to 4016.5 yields 0.4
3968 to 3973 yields 0.3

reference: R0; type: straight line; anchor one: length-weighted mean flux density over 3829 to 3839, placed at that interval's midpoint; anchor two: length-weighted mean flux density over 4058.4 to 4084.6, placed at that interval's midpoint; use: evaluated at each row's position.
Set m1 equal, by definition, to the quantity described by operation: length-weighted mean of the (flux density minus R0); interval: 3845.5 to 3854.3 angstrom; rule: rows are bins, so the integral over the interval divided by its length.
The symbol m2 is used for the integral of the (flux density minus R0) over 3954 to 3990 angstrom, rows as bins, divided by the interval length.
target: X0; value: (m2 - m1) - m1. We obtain -3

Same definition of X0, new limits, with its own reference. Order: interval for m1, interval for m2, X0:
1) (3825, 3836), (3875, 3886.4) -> 1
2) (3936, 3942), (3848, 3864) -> 5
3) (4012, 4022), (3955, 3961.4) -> 1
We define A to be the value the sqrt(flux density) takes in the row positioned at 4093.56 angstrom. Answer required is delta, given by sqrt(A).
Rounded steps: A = 4.49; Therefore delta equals 2.12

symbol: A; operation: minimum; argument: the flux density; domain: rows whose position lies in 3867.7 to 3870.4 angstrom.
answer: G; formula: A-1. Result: 19.3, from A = 20.32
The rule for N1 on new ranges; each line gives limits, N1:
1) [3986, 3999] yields 3.9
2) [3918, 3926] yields 3.6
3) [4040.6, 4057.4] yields 3.9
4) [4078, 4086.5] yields 3.3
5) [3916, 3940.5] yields 6.2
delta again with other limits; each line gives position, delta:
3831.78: 2.01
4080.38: 2.10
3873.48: 2.08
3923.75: 2.05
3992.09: 2.15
